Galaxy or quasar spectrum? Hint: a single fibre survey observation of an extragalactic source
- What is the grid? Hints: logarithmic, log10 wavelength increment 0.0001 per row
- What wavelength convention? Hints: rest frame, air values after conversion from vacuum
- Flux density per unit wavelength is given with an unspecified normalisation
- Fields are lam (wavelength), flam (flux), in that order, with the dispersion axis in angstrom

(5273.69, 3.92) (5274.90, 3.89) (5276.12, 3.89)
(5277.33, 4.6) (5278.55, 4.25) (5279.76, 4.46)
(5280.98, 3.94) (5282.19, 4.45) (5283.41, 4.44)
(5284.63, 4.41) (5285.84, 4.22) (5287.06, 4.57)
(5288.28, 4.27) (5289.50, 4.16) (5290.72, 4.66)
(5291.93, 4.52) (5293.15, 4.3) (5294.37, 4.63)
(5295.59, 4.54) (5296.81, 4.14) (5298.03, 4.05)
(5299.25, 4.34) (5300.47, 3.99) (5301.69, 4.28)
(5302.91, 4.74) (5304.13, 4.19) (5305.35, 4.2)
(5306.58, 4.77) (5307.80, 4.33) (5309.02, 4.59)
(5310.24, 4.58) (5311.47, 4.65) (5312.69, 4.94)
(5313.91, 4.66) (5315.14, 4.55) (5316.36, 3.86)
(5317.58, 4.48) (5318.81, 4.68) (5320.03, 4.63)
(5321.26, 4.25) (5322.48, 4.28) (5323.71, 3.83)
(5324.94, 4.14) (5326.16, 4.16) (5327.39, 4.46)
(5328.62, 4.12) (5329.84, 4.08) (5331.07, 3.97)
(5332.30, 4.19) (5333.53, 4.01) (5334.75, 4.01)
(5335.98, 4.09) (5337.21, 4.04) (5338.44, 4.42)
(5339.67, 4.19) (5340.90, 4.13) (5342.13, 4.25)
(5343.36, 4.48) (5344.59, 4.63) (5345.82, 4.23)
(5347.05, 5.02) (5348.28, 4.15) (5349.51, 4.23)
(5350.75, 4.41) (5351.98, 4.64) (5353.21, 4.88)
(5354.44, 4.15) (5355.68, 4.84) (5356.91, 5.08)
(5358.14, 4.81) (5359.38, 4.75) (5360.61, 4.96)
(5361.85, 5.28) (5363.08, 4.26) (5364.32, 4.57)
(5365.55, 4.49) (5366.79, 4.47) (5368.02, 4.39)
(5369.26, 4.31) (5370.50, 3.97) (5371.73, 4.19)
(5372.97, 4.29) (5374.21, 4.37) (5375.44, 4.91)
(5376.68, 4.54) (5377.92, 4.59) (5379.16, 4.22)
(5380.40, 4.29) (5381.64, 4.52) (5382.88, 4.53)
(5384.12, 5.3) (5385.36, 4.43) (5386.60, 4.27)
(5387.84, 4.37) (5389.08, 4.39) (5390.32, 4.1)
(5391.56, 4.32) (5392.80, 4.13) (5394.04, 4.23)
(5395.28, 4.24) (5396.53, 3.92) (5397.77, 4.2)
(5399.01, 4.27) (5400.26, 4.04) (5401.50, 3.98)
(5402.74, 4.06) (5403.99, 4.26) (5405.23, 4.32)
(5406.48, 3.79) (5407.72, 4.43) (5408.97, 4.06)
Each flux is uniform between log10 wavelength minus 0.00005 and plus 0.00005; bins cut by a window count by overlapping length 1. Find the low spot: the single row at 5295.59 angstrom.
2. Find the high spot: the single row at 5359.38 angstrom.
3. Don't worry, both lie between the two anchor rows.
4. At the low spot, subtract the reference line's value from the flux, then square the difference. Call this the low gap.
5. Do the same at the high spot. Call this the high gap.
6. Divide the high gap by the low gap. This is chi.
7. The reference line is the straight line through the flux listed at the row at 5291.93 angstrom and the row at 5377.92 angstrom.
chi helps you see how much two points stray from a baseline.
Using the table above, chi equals 106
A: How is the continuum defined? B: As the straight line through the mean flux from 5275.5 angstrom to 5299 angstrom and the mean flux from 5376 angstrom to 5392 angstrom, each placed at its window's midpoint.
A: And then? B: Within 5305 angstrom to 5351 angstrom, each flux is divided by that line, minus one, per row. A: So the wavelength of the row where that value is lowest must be 5323.71 angstrom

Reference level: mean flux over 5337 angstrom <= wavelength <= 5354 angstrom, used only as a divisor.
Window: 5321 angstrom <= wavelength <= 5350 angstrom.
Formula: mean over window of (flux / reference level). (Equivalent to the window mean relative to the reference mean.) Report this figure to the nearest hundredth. 0.96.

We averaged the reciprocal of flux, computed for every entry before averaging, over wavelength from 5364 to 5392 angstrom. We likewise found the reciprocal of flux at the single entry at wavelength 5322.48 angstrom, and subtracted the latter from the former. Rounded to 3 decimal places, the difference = -0.007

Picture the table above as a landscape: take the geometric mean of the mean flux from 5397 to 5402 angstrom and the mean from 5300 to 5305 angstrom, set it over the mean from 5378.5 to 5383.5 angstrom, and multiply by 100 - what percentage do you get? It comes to 96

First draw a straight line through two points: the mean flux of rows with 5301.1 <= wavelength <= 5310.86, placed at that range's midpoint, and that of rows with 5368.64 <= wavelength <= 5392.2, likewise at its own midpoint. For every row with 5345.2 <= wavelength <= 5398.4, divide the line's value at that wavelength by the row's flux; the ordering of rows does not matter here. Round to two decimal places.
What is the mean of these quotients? 0.99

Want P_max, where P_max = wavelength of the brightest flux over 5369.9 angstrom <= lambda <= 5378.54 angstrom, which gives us 5375.44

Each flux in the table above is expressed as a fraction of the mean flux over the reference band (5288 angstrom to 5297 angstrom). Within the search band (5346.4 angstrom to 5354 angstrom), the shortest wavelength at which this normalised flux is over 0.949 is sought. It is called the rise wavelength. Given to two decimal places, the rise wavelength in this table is 5347.05 angstrom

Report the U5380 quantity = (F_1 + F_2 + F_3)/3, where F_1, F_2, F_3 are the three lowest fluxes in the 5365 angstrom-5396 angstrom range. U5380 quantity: 4.07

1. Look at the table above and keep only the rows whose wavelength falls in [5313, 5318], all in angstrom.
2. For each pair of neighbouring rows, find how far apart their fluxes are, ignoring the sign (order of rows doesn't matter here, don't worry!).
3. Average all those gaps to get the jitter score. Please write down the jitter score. 0.47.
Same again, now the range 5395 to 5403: 0.17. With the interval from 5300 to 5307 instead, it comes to 0.38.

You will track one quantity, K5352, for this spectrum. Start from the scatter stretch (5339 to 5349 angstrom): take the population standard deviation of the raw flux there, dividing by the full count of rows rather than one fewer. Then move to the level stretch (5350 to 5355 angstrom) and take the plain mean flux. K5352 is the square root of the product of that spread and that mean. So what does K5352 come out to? 1.14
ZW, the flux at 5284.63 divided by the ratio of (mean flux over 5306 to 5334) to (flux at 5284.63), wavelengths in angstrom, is 4.5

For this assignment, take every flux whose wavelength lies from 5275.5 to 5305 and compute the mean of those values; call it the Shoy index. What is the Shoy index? 4.33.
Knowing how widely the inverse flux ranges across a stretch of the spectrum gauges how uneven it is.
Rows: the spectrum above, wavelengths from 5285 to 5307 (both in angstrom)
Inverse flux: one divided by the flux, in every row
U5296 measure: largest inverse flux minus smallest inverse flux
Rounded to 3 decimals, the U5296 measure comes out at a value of 0.041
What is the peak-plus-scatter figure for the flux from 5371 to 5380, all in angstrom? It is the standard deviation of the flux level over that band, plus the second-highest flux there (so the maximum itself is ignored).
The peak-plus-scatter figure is 4.8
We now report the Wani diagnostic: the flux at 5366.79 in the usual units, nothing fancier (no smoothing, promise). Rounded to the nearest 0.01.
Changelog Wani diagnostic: 4.47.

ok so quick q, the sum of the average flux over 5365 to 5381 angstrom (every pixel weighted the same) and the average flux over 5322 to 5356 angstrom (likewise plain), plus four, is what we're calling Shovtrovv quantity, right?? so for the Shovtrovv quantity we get 12.67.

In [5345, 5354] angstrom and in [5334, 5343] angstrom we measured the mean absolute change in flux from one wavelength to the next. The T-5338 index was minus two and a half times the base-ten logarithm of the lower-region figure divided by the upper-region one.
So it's 1.0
